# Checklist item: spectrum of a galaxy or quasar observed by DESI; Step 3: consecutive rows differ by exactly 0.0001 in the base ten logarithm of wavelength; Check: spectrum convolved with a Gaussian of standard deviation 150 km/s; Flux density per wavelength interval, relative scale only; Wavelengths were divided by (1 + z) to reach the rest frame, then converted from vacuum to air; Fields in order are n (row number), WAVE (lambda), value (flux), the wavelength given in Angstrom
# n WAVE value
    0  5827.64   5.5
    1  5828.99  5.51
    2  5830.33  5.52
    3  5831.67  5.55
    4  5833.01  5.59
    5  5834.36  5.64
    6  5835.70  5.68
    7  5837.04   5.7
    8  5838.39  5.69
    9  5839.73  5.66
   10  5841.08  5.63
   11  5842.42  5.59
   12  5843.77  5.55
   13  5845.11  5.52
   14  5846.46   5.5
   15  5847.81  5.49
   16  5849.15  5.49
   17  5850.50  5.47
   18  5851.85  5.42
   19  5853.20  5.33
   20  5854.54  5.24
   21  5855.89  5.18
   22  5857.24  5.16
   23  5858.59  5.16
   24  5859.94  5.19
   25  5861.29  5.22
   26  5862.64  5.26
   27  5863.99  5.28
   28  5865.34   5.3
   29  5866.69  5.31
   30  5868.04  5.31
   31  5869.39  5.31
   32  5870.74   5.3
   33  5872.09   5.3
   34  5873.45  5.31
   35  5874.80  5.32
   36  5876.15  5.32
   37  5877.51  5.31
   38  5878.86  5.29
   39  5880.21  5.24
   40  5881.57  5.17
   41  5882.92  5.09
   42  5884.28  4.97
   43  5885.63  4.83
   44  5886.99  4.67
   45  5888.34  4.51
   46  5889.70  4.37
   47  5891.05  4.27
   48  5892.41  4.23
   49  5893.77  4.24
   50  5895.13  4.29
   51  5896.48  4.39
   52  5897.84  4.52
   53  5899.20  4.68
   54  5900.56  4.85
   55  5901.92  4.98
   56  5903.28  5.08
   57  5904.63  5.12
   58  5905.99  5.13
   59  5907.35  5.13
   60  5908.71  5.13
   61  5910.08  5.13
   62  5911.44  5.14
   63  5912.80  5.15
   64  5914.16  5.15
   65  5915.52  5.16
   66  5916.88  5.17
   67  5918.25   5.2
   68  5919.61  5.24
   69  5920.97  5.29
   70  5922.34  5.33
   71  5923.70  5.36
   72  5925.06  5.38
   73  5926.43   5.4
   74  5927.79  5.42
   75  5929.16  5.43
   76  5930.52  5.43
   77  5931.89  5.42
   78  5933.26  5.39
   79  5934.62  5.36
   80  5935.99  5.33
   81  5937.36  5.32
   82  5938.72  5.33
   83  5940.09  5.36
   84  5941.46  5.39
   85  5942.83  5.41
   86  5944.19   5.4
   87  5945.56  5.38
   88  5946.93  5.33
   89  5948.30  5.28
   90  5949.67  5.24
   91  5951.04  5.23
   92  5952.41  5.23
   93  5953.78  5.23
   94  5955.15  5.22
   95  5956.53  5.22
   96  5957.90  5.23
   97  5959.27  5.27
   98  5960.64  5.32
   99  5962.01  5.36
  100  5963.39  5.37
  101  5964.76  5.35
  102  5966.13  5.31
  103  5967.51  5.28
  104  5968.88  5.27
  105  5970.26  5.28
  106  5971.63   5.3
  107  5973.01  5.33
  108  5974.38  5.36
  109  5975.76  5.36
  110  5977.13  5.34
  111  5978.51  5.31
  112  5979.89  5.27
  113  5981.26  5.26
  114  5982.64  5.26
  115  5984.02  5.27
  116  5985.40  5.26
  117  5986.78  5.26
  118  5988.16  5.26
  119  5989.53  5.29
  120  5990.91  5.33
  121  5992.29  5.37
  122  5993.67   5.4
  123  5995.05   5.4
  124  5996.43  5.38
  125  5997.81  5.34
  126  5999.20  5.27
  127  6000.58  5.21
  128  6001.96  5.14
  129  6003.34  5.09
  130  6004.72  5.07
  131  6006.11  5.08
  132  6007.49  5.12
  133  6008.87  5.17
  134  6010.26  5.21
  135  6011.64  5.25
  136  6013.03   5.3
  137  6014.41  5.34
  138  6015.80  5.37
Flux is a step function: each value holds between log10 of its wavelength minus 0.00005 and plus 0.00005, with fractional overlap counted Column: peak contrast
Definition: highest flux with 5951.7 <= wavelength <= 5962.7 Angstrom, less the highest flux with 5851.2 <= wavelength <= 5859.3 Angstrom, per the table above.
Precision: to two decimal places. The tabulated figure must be -0.06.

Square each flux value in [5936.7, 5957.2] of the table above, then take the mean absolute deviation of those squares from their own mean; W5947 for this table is 0.68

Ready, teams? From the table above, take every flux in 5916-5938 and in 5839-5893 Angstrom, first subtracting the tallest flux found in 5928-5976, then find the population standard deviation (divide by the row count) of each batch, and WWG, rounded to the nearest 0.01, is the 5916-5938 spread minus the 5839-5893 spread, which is -0.27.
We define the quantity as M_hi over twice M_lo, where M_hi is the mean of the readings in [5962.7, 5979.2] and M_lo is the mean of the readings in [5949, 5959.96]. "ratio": 0.51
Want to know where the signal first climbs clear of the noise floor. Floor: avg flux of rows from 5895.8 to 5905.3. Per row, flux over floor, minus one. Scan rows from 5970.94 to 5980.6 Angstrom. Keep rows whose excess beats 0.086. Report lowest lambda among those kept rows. 5971.63 Angstrom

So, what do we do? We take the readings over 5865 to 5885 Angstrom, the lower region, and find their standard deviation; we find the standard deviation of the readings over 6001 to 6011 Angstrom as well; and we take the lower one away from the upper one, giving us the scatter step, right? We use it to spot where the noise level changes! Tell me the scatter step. -0.051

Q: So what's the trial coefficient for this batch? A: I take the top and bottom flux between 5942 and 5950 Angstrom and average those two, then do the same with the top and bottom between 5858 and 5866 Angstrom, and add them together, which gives 10.6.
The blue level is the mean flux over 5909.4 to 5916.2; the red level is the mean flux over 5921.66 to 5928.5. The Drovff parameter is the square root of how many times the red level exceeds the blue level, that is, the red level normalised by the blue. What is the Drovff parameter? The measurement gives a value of 1.02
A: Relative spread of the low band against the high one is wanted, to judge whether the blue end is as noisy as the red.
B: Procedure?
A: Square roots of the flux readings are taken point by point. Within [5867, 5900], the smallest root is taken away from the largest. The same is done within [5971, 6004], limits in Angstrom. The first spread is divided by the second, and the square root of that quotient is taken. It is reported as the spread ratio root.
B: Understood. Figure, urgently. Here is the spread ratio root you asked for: 1.9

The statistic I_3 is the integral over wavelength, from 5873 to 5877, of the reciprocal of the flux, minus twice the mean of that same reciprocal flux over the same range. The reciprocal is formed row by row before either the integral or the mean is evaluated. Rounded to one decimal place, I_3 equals 0.4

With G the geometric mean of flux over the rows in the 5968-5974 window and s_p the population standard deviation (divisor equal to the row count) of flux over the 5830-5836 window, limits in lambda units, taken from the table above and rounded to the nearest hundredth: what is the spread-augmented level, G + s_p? 5.35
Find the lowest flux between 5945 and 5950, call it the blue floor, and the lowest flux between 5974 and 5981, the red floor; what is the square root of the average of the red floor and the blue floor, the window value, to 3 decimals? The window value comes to 2.292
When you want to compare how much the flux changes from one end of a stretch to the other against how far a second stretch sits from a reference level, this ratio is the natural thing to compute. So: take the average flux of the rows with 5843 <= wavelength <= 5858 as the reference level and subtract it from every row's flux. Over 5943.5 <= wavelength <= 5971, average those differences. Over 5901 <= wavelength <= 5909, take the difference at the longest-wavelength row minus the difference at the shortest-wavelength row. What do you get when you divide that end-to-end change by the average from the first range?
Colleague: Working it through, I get -1.4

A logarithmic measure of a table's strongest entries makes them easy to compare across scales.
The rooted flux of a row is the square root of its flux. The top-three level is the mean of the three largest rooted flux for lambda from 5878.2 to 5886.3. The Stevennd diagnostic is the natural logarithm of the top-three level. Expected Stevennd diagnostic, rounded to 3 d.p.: 0.828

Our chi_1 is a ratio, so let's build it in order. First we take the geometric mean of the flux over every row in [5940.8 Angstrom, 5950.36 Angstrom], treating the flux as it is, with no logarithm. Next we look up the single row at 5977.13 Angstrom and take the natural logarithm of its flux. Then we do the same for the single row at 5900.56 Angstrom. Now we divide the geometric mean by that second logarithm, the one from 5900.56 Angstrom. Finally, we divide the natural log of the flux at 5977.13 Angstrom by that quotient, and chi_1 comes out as 0.495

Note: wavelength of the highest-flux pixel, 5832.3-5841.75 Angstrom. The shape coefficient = 5837.04 Angstrom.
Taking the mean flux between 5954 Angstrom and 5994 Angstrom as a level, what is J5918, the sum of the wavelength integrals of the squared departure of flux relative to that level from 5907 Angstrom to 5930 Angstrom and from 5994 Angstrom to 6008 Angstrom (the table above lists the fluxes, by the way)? 0.7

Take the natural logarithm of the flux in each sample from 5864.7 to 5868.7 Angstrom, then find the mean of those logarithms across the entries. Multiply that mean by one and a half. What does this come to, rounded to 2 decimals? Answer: 2.50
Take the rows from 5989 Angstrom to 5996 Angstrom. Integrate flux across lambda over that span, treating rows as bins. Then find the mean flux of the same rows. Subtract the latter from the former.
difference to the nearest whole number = 32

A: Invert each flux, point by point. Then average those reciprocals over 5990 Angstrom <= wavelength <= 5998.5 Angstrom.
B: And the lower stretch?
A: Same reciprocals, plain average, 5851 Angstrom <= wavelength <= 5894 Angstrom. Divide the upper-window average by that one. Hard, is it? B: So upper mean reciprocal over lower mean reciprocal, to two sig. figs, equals 0.94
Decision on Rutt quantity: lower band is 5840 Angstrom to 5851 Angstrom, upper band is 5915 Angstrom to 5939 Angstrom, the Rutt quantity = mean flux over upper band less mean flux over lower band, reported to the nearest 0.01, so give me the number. -0.20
